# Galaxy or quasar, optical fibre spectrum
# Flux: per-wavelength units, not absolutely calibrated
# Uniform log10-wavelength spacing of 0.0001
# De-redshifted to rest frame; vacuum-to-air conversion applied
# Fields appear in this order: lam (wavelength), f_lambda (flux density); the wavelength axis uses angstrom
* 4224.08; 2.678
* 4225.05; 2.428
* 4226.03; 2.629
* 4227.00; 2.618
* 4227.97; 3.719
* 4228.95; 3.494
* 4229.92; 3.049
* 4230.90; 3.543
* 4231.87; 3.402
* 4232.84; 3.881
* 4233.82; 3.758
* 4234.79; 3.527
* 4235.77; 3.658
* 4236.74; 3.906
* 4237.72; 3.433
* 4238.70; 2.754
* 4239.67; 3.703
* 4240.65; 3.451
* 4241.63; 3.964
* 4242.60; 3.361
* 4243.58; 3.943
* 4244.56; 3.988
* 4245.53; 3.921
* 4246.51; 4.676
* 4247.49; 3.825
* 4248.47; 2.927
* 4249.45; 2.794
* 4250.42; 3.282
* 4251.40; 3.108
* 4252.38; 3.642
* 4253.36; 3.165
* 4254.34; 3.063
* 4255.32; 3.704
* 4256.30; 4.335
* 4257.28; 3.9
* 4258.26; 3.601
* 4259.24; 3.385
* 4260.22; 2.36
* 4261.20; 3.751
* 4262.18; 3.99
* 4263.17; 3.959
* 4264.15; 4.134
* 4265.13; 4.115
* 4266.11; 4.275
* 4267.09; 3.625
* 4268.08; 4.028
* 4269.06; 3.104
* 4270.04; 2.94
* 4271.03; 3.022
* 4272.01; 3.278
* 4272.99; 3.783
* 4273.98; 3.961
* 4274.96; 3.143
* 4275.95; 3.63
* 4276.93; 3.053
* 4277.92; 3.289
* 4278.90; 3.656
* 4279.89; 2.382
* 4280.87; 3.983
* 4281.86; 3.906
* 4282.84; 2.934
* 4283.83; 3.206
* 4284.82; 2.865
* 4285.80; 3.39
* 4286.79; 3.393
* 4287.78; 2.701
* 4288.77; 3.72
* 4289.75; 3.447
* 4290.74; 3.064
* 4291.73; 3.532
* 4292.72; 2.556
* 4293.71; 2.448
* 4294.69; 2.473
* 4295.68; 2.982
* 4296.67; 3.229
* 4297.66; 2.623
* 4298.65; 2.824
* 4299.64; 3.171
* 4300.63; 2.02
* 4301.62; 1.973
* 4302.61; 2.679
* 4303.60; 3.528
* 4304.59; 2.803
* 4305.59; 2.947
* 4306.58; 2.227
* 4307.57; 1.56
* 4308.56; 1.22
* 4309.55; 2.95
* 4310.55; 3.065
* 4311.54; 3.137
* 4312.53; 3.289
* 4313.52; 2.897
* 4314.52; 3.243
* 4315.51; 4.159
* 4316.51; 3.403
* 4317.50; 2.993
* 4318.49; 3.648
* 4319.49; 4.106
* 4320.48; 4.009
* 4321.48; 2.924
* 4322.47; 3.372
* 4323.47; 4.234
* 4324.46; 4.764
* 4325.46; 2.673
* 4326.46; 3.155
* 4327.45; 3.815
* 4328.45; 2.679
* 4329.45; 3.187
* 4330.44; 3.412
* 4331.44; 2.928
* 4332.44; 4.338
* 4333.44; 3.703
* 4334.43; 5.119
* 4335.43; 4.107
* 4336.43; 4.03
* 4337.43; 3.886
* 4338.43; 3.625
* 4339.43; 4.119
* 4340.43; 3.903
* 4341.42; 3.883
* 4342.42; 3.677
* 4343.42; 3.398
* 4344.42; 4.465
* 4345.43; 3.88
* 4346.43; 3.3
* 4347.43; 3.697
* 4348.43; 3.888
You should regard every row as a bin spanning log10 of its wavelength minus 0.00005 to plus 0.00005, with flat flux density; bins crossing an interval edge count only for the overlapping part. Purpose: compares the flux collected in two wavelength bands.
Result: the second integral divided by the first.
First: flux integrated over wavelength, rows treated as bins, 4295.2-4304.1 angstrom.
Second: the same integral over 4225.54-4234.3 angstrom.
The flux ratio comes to 1.18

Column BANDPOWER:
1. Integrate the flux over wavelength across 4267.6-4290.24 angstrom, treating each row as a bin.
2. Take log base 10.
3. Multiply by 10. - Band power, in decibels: 18.8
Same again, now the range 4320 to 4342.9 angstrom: 19.3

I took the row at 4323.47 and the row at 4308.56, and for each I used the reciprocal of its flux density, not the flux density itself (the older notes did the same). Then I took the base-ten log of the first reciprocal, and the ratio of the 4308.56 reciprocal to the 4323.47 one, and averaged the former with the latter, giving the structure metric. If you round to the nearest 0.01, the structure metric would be 1.42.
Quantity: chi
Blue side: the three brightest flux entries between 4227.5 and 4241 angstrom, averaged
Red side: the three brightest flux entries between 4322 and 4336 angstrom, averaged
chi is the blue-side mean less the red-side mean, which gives -0.9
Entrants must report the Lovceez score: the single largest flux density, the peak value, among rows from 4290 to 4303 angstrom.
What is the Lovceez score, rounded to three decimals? 3.532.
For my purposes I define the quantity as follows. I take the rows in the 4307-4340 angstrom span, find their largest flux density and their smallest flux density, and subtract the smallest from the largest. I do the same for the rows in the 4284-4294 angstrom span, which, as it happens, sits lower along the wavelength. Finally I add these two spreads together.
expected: 5.2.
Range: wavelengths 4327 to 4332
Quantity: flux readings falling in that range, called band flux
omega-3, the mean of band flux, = 3.2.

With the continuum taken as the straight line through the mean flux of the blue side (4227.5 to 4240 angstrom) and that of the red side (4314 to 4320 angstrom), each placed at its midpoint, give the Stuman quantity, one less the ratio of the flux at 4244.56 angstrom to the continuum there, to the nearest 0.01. -0.13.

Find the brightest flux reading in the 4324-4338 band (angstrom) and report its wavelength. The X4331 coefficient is 4334.43 angstrom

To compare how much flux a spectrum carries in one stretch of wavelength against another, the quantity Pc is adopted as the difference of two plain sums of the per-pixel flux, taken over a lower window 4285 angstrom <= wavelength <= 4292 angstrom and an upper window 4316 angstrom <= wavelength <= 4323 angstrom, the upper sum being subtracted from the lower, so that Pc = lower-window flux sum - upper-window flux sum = -1.2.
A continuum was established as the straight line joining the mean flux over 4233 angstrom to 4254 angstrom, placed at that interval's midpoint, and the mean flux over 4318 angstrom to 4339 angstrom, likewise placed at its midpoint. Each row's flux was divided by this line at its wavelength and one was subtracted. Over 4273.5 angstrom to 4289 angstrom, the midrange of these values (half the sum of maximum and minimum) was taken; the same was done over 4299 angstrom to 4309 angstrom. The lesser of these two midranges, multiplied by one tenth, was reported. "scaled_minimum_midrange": -0.035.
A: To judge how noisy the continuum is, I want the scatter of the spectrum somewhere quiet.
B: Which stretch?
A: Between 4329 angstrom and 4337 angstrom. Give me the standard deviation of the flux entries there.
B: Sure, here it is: 0.7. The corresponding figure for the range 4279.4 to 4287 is 0.5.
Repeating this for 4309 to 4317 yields 0.4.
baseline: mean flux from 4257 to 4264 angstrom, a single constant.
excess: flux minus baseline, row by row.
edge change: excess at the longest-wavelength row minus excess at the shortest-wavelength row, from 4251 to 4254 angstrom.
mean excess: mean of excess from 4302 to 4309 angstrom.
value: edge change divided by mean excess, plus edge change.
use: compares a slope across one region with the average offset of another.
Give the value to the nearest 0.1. 0.0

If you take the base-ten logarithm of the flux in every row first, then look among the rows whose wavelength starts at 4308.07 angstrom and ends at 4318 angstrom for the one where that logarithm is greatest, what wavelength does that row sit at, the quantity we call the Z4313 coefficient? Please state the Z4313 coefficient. 4315.51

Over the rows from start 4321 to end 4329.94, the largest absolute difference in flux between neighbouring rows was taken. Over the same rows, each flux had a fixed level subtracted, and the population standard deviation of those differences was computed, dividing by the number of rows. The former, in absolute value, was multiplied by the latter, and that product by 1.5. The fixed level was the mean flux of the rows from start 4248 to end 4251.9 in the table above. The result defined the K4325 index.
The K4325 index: 2.1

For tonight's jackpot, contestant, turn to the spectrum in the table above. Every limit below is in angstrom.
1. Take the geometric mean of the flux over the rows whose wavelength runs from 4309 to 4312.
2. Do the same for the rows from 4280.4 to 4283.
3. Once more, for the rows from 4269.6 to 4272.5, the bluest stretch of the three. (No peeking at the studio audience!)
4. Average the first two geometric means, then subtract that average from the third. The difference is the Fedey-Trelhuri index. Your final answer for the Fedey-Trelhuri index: -0.24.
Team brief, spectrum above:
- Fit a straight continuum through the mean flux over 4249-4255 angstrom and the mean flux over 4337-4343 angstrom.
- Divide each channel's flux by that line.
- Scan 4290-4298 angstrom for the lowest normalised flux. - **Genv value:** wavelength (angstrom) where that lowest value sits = 4293.71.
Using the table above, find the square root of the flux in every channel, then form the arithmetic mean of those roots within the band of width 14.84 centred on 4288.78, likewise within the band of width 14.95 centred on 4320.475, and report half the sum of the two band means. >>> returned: 1.82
